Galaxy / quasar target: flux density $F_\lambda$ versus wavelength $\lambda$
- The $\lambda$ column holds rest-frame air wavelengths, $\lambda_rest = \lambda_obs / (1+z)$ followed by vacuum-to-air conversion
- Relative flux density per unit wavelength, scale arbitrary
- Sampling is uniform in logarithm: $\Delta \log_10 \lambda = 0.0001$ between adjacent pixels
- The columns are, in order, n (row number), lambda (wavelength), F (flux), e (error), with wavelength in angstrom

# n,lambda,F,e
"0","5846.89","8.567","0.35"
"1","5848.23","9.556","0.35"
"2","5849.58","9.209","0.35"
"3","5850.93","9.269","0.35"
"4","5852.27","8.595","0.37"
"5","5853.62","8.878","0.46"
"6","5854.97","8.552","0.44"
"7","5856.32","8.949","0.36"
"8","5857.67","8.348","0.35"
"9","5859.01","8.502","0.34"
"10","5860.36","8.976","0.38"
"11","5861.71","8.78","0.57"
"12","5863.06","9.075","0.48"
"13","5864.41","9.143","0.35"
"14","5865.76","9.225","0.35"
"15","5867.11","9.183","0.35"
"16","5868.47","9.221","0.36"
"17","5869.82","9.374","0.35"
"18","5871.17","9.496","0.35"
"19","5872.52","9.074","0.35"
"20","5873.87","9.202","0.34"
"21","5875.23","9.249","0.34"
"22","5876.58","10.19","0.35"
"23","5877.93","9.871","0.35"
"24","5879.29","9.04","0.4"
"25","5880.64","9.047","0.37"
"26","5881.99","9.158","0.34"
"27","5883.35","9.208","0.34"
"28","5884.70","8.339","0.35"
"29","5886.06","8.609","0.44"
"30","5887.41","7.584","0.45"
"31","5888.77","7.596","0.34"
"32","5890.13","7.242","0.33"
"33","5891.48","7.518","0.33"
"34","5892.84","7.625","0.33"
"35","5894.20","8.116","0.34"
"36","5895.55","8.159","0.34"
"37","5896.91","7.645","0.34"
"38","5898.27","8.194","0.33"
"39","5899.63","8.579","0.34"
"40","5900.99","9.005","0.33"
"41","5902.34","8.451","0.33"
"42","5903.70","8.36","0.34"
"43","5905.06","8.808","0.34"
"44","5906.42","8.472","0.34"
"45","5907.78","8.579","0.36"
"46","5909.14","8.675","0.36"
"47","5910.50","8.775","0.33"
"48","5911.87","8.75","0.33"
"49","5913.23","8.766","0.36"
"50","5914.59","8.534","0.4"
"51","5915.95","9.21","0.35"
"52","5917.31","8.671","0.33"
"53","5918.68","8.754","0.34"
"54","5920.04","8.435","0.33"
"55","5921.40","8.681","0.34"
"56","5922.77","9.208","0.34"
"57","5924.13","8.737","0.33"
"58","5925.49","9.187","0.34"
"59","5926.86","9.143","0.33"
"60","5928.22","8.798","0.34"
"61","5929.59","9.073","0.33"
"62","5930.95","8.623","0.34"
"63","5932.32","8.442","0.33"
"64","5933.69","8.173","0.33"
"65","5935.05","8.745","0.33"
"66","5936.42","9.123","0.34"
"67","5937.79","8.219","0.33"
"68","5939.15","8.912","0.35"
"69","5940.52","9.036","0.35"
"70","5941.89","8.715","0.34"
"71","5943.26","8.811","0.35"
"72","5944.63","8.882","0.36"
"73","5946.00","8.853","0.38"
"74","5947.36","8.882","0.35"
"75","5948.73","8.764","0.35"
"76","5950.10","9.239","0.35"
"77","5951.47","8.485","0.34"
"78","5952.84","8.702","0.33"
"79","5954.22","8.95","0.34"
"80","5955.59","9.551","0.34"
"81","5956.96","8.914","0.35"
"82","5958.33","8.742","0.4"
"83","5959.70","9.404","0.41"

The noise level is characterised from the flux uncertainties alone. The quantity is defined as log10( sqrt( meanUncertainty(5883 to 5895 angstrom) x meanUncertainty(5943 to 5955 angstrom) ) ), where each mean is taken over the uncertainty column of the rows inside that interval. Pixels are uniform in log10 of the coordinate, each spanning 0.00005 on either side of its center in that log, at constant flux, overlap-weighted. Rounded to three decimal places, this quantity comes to -0.449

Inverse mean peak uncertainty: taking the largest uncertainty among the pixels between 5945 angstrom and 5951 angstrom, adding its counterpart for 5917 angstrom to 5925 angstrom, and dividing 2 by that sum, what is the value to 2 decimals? 2.78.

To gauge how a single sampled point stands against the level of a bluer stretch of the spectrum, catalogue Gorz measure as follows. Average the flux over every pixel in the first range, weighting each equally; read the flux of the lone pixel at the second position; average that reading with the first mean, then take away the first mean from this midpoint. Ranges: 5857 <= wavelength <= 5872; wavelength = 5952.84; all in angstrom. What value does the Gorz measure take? -0.2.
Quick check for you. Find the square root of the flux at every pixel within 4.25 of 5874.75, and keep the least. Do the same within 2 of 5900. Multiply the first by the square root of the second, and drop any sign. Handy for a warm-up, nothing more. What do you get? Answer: 5.10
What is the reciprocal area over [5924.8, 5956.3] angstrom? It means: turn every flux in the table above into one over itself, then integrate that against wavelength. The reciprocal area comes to 3.6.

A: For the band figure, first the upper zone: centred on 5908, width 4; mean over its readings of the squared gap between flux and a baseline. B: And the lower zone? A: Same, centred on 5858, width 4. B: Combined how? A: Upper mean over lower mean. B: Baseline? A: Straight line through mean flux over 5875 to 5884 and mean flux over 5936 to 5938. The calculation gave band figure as 0.2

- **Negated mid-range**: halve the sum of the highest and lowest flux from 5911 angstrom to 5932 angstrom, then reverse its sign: -8.82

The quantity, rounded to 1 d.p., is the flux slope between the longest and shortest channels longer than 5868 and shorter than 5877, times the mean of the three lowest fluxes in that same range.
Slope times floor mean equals 1.1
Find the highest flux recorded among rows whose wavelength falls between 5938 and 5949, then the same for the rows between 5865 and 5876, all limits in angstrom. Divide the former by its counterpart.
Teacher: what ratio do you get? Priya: 0.95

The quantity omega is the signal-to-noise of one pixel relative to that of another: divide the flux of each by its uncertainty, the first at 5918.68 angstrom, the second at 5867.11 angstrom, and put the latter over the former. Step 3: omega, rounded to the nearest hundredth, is 1.02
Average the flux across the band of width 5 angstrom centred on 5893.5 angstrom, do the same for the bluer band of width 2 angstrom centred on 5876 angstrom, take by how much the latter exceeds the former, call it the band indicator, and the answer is 1.9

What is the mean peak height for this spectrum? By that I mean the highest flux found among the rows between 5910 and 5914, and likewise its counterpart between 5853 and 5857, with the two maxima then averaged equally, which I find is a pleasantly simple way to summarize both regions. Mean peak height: 8.9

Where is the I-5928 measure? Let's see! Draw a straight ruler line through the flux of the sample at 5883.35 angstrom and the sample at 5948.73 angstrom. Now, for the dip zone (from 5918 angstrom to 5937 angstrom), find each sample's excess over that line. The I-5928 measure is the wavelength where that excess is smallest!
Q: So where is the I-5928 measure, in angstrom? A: 5933.69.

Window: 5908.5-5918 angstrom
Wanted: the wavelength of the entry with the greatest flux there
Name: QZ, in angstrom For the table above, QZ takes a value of 5915.95 angstrom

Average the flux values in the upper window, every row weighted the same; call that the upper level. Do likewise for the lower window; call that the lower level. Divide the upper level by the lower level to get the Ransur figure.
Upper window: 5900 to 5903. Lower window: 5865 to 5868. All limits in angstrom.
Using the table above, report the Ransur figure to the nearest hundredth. 0.95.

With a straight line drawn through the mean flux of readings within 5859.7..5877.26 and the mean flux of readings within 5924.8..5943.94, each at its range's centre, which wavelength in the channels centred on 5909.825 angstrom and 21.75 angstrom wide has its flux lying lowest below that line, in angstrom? 5903.70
